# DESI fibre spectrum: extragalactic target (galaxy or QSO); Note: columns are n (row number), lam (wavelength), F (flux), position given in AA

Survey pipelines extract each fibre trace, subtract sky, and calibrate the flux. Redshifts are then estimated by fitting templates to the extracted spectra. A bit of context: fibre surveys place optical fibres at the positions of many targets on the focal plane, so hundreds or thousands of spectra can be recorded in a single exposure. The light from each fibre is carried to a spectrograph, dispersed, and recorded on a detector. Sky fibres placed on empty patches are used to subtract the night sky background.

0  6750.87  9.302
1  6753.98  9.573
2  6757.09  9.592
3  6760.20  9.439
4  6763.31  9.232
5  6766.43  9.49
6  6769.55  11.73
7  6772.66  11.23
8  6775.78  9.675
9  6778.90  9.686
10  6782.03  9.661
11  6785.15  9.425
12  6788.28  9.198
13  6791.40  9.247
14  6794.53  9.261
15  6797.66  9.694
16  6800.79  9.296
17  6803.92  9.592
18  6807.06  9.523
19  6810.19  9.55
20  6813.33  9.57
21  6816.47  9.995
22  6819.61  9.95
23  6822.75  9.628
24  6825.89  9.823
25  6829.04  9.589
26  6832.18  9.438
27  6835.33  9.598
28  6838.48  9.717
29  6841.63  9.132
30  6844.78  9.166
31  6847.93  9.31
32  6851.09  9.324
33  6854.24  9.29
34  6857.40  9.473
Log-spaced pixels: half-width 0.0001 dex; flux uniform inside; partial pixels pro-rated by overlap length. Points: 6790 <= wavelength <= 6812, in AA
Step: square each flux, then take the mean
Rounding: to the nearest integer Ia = 89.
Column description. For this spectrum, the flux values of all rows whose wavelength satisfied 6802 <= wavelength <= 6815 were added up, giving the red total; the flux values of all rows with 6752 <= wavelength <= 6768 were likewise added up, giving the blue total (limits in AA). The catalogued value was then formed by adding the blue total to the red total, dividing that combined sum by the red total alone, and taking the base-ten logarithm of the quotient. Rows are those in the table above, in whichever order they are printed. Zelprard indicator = 0.35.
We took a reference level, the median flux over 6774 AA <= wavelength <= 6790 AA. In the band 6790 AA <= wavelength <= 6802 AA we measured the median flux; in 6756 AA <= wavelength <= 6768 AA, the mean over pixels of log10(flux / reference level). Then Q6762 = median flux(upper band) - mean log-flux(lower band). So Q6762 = 9.29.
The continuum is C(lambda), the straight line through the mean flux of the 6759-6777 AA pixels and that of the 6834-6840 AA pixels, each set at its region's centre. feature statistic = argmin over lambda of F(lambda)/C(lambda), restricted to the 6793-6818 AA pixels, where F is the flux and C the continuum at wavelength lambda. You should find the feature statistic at 6794.53 AA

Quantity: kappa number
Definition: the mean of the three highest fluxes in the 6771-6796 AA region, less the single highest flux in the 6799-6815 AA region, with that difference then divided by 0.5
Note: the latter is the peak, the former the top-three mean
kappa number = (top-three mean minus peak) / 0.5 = 1.2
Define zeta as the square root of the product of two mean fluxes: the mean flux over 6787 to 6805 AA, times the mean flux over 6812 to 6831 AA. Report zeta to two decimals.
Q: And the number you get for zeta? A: 9.57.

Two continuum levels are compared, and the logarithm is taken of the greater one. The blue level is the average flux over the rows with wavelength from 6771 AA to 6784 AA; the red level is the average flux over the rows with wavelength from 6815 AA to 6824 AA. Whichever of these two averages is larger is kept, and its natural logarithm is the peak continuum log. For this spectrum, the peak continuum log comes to 2.31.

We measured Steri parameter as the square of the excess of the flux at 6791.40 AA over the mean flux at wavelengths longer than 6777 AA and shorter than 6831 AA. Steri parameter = 0.10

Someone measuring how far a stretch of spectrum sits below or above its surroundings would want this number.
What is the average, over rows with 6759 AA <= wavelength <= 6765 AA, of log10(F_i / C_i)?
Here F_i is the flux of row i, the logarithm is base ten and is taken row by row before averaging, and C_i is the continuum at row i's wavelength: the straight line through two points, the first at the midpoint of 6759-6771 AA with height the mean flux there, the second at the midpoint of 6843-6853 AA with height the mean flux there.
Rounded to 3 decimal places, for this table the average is -0.030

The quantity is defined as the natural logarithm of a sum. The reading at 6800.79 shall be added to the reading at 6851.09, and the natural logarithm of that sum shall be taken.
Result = 2.92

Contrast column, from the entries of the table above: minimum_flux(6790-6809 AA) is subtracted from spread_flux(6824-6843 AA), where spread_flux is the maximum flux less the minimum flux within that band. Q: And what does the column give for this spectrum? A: -8.56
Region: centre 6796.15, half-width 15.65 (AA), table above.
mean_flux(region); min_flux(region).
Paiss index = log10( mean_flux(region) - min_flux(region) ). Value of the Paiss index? -0.61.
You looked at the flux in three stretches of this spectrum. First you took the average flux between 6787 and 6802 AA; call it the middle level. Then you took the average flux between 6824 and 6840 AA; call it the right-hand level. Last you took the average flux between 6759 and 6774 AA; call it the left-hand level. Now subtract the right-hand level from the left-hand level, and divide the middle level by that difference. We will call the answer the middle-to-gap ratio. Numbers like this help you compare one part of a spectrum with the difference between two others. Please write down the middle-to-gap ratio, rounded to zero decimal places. 16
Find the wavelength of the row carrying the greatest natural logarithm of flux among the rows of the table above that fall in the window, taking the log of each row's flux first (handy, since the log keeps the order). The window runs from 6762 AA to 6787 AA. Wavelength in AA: 6769.55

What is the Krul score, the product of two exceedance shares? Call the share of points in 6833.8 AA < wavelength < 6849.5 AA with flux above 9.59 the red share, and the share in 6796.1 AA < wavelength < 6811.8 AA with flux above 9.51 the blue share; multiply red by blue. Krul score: 0.32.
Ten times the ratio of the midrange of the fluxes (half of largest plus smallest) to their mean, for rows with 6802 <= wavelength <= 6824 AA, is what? 10.1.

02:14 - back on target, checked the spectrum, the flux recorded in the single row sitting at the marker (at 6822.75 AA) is 9.628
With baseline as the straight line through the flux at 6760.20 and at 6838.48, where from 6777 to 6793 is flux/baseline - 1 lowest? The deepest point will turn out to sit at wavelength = 6788.28 AA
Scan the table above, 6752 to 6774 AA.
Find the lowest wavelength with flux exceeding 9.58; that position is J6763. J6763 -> 6757.09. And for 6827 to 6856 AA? 6829.04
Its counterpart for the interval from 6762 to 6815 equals 6769.55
